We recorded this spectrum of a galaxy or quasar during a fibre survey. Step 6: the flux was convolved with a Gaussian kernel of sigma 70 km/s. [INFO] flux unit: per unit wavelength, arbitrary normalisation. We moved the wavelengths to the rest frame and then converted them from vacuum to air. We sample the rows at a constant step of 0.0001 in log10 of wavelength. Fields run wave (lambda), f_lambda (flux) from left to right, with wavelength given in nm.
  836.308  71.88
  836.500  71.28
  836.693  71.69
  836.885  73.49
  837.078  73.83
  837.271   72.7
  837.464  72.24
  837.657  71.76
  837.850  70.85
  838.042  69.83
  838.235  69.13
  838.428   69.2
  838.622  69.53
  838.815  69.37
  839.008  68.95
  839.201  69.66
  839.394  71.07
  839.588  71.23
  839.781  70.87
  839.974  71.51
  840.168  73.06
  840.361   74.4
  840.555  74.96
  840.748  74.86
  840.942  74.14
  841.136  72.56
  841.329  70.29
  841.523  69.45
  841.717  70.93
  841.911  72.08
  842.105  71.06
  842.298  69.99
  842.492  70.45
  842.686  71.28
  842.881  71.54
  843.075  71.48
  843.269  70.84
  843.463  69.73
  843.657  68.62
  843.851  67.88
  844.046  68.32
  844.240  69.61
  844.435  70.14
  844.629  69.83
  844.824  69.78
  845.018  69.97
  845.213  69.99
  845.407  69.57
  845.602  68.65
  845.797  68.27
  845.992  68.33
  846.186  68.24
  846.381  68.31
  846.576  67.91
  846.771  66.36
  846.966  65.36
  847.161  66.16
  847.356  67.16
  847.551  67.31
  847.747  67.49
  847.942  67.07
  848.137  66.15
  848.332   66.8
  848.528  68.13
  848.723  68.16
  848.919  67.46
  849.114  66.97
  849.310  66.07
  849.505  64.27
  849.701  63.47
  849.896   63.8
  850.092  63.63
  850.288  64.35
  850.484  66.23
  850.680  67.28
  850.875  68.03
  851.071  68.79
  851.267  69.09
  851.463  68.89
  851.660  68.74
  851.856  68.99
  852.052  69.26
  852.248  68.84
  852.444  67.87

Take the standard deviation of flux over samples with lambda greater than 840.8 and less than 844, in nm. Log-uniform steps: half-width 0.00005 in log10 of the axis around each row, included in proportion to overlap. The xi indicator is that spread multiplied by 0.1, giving 0.15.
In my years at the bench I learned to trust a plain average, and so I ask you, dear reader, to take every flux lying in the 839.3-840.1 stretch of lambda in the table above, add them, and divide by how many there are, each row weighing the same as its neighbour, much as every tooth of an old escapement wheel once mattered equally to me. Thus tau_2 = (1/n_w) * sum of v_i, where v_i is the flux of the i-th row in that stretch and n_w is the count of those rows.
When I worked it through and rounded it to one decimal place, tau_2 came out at 71.2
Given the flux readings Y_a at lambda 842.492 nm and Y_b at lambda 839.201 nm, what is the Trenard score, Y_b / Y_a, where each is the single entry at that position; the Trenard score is 0.99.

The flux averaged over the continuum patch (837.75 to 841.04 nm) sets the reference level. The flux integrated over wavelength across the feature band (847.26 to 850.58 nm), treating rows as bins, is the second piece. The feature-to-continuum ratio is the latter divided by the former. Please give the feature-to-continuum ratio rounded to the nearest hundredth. 3.08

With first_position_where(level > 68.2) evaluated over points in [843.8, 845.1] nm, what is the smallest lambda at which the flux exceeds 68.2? 844.046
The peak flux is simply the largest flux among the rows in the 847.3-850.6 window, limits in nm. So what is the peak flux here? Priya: 68.16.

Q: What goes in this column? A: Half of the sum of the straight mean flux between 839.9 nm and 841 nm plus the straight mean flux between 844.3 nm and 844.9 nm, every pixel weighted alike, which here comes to 72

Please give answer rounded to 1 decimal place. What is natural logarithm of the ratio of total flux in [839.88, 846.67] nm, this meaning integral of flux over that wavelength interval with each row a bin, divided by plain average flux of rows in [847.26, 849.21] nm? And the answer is 2.0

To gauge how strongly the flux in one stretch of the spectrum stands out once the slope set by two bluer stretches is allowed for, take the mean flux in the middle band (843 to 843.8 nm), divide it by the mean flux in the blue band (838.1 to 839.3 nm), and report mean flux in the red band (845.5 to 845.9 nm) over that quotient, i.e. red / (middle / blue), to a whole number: 68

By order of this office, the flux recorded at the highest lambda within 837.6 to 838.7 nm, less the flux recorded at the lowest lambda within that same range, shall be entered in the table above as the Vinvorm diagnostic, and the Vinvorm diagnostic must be -2.2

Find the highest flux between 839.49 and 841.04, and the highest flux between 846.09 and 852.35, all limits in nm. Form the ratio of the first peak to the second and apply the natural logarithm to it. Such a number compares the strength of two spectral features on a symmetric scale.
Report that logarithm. 0.08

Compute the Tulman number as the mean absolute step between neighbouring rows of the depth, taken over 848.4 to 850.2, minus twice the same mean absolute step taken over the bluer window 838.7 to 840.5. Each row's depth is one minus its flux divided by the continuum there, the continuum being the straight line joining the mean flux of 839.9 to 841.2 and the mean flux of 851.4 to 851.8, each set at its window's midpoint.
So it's -0.015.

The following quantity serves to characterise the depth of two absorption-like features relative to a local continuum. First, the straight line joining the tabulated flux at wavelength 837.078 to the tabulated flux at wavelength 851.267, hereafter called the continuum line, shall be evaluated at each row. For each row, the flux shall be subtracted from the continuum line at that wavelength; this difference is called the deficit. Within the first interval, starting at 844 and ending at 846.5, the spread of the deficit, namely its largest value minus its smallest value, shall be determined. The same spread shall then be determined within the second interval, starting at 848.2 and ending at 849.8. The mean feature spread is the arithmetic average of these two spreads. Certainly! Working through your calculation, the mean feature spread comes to 3.21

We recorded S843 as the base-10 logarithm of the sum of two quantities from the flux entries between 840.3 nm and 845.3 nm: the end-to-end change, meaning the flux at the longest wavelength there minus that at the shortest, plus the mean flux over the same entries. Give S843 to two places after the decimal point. 1.82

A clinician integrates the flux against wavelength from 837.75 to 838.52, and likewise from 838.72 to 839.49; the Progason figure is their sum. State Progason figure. 108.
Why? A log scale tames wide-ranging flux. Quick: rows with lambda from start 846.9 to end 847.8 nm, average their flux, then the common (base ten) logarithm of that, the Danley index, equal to 1.824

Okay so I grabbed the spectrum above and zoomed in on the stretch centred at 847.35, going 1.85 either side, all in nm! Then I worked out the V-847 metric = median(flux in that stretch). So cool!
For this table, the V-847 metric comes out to 67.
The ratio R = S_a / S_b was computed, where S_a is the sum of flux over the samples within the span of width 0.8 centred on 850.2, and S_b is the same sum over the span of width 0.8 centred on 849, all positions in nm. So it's 0.96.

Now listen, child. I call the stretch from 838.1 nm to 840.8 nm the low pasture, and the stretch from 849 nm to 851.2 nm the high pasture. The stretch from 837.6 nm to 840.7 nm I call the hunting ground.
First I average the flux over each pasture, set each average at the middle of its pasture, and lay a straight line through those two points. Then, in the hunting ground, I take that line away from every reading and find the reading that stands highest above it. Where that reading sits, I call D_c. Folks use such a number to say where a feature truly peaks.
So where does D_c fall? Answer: 840.555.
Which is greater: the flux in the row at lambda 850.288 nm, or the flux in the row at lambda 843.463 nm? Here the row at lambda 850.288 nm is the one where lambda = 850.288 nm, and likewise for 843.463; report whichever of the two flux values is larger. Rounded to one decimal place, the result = 69.7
